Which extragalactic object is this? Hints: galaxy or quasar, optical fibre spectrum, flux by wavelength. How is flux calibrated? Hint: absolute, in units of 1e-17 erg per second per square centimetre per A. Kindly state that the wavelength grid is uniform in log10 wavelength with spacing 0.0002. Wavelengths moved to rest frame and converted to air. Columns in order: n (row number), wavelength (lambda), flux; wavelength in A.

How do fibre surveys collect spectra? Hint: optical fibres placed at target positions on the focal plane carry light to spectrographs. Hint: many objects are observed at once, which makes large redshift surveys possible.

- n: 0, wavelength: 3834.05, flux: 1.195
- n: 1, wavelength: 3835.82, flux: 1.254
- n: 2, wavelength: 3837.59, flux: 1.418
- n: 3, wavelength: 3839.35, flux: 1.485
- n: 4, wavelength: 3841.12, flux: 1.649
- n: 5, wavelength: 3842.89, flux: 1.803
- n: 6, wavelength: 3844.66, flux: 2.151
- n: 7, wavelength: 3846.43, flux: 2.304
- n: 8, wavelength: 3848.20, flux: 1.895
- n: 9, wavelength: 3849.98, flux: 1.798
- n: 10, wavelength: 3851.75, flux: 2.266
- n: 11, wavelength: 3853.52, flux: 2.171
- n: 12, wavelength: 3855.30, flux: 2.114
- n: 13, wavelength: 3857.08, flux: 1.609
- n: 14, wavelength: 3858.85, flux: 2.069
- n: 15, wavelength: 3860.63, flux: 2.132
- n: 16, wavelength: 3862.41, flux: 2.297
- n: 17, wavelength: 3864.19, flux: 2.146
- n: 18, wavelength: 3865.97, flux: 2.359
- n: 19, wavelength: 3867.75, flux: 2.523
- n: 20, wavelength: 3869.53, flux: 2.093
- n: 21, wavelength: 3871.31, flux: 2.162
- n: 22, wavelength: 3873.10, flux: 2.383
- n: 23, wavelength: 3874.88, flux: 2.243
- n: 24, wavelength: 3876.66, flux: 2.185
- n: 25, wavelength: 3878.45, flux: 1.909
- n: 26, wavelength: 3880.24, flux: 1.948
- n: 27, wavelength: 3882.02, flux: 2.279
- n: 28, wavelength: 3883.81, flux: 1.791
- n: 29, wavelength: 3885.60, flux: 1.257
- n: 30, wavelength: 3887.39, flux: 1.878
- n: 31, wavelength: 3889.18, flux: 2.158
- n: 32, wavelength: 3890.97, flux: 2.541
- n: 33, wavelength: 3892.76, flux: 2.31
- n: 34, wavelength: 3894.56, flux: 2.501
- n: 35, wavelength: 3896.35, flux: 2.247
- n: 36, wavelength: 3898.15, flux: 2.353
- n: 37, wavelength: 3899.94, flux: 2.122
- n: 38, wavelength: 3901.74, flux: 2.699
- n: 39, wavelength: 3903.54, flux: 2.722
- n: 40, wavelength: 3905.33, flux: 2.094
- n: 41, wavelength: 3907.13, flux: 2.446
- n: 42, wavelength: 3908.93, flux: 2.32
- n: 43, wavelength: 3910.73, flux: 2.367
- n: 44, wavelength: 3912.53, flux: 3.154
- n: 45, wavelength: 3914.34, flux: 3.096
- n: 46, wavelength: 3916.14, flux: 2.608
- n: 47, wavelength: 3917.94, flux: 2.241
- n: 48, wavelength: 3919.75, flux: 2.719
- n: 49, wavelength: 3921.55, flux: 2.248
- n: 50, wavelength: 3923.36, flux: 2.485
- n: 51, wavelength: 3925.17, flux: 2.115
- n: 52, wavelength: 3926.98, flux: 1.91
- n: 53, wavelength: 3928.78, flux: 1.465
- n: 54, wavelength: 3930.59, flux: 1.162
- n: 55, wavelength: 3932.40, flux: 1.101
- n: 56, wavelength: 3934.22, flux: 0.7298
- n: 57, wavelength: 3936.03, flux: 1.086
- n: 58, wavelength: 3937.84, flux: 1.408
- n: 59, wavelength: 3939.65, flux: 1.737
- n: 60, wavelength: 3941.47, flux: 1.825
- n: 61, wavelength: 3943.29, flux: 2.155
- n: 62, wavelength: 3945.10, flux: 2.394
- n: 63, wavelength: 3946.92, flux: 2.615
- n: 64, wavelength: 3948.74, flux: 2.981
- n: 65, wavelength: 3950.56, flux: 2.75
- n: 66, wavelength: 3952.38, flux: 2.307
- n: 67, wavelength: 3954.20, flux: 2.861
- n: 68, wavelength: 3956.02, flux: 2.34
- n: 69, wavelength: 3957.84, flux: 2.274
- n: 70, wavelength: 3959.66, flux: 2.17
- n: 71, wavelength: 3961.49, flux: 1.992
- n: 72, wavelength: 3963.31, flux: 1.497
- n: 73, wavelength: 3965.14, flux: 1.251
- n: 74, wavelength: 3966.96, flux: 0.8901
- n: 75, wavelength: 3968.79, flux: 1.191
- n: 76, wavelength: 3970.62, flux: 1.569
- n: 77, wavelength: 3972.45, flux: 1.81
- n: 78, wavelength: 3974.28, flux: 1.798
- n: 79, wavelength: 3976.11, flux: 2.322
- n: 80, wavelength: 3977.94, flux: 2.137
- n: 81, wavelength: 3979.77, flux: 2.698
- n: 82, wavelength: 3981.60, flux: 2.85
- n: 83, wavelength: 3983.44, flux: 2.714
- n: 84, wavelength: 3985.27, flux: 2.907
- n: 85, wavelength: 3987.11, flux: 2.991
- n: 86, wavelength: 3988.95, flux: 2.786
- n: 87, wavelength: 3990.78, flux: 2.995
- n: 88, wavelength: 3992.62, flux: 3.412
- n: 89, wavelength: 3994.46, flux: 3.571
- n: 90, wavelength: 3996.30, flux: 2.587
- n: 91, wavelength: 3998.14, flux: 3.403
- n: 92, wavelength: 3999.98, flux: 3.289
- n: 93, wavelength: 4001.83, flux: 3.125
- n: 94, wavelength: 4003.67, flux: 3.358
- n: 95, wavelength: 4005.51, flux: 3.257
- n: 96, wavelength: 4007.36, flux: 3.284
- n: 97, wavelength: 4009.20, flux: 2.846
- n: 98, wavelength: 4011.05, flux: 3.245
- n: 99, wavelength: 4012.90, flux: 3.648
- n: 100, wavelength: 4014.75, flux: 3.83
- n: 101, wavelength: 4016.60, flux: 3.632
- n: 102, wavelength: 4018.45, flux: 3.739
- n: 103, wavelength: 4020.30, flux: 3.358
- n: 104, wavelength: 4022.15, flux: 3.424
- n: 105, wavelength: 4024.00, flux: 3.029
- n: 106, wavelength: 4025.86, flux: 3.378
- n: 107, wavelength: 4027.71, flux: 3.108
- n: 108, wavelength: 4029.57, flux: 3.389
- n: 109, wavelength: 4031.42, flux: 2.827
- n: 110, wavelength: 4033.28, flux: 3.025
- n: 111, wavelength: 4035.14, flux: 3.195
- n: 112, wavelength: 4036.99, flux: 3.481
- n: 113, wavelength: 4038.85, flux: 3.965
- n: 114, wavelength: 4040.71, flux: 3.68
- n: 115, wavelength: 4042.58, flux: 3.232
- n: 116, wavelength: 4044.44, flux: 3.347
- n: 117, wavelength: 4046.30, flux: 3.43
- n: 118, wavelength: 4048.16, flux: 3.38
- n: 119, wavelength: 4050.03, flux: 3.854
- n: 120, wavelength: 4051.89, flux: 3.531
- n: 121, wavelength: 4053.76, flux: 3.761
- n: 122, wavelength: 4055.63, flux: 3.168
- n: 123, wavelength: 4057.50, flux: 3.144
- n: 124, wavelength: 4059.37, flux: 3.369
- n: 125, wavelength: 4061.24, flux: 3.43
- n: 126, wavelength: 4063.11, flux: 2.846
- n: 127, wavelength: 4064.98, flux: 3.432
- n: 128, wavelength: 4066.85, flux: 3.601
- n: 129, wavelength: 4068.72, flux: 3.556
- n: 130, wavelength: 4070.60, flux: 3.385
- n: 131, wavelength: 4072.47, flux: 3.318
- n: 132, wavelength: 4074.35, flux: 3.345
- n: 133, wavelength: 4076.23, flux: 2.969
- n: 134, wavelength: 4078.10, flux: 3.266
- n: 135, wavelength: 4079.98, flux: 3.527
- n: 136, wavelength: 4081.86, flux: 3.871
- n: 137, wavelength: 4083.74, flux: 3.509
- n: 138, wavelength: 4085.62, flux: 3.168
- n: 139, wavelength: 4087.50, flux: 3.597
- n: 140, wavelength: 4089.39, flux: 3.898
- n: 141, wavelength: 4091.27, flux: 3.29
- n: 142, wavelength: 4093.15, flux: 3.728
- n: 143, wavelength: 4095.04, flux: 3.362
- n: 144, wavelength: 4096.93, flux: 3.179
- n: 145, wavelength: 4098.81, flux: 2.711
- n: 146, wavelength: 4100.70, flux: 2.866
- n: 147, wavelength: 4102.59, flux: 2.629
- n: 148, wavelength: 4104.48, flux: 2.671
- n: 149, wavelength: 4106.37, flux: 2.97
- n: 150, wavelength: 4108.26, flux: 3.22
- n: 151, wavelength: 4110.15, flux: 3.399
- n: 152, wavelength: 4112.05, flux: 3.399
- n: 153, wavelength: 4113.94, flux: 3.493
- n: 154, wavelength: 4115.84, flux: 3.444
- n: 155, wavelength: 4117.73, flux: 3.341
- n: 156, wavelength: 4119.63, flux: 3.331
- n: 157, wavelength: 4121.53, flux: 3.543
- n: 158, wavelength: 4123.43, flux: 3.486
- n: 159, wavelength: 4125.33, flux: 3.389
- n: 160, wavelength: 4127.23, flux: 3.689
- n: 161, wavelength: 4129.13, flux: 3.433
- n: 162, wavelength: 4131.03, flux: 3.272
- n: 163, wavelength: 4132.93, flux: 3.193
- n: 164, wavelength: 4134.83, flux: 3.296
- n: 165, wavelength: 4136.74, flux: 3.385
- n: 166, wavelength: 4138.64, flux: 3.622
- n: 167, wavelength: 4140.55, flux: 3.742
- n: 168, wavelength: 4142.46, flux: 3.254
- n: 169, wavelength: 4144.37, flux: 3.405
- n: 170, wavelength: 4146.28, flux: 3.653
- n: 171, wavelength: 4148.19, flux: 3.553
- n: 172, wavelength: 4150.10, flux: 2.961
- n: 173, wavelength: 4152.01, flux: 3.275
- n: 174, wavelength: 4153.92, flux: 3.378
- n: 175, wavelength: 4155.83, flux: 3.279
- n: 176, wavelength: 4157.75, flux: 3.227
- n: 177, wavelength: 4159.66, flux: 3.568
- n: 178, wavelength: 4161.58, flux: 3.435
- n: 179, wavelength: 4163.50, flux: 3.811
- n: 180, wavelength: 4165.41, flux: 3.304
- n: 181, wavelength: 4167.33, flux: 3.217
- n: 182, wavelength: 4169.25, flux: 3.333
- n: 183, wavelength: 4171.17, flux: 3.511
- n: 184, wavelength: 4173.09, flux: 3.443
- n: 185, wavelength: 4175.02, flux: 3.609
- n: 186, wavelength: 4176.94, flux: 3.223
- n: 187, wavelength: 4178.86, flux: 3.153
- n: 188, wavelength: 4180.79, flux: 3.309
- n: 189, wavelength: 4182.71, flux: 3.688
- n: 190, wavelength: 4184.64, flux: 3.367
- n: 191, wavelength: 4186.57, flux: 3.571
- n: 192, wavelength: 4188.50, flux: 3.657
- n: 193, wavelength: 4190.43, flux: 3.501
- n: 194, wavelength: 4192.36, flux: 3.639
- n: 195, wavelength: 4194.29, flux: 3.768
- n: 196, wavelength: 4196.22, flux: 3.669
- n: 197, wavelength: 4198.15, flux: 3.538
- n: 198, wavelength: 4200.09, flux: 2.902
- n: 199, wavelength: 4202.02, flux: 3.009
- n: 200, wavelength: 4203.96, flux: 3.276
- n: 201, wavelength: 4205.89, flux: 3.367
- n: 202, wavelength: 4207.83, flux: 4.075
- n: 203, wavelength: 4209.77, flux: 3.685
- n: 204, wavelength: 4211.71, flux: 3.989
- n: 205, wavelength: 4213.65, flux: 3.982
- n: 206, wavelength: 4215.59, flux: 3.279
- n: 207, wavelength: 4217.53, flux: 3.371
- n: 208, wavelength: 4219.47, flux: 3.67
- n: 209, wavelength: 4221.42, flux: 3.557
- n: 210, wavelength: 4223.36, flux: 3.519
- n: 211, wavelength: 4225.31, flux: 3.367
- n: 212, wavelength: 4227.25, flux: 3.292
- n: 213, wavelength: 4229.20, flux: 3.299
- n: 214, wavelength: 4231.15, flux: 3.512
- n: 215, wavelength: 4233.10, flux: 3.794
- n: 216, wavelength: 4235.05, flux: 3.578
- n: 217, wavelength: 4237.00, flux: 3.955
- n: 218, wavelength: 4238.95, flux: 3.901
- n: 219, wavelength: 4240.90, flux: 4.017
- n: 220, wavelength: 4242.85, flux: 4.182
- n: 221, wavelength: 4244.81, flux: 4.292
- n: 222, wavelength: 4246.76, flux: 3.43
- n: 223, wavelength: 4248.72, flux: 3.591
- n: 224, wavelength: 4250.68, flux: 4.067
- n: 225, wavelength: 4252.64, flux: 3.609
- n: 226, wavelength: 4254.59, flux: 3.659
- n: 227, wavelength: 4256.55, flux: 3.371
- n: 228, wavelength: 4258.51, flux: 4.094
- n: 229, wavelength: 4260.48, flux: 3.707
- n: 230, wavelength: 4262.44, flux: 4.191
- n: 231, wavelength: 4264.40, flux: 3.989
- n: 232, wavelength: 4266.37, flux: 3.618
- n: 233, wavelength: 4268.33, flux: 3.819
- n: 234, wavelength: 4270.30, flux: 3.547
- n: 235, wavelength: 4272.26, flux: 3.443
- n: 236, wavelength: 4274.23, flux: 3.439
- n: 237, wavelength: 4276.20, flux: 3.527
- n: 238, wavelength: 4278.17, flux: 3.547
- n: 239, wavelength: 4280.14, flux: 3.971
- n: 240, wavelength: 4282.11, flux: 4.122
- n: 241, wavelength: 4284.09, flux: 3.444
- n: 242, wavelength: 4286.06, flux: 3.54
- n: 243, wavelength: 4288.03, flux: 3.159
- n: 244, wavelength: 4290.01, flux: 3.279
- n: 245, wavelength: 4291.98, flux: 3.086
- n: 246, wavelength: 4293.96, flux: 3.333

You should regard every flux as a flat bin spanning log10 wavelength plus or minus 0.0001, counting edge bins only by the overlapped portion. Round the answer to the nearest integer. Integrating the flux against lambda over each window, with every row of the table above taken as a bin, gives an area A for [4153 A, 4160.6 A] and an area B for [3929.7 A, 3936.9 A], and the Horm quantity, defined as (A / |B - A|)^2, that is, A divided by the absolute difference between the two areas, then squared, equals 2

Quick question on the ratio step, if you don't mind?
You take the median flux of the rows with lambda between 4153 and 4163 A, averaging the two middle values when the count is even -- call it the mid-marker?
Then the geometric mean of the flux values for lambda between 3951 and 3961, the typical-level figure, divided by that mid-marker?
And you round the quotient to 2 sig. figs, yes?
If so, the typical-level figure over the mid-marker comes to 0.70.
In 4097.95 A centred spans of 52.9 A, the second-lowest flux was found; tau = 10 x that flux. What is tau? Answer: 27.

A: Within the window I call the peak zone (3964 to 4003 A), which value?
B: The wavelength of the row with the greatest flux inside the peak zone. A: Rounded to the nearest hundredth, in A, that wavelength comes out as 3994.46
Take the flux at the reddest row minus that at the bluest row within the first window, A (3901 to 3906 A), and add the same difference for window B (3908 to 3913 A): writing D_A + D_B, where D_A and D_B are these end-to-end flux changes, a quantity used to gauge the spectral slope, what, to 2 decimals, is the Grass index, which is 0.23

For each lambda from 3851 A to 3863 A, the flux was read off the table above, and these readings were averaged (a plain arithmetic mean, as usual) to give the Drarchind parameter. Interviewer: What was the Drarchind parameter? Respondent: 2.09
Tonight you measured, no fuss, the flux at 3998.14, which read 3.403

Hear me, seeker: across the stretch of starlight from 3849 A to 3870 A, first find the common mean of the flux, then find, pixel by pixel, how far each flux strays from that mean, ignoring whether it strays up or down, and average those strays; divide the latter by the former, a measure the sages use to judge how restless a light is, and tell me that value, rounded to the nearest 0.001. 0.076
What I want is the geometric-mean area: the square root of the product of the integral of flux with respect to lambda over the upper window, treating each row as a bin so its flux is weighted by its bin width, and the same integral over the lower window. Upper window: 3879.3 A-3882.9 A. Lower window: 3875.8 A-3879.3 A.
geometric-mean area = 7.4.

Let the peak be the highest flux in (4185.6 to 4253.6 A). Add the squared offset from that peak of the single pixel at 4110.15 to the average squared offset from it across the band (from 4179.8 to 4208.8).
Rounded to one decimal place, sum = 1.5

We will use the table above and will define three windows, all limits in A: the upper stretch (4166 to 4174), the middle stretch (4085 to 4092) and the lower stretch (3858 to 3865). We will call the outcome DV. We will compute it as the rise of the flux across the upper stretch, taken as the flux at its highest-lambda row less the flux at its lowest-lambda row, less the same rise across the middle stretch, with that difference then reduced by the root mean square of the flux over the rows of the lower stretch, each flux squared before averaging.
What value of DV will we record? -2.1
